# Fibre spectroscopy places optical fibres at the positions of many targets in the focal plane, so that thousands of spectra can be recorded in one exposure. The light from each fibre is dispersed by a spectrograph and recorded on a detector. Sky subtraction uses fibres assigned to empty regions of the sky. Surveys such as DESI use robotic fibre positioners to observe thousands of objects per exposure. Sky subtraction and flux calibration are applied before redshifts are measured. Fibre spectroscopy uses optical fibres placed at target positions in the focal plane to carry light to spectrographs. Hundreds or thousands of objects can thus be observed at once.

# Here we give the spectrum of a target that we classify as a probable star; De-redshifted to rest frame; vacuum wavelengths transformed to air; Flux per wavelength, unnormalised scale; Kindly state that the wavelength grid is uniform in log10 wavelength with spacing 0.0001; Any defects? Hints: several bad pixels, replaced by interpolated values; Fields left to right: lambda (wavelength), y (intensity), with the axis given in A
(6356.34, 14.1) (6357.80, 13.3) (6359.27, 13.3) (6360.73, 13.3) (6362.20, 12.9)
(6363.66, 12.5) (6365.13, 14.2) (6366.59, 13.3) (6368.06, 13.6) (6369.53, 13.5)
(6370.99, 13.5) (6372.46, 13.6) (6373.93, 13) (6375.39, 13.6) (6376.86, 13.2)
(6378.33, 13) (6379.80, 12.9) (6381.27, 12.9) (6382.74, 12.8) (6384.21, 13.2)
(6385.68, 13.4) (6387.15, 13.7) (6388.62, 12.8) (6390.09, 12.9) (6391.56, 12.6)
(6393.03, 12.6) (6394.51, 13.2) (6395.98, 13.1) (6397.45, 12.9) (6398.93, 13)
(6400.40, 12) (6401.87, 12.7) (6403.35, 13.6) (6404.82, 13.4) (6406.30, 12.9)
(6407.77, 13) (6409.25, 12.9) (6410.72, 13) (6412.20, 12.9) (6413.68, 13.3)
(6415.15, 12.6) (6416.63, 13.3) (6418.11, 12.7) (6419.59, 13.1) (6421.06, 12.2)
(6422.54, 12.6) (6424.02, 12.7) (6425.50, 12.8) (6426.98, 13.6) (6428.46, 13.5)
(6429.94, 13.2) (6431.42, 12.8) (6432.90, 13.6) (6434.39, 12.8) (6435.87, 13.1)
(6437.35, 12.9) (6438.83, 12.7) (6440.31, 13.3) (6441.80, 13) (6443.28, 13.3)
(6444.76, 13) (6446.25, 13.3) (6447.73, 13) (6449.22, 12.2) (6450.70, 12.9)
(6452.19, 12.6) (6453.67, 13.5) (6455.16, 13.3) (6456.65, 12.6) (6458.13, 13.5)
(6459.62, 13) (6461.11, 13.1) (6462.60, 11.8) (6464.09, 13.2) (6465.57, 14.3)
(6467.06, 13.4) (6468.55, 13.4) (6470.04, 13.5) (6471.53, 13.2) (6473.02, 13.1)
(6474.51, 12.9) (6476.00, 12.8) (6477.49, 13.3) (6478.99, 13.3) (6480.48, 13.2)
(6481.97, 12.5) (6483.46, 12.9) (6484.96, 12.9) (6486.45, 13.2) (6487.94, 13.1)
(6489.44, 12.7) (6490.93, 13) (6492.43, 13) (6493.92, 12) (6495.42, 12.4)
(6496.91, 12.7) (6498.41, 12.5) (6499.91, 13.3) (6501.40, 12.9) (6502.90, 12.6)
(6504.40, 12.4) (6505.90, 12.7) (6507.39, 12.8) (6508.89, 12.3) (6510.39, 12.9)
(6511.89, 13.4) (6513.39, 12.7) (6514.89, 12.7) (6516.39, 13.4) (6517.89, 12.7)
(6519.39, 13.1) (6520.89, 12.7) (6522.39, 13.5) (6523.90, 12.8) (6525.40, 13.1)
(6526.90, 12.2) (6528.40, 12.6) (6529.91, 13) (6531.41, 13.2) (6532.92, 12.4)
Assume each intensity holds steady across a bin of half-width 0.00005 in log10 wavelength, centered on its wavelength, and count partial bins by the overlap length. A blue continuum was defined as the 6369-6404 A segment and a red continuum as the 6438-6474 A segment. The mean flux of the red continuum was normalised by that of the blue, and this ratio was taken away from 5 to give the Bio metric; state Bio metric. 4.00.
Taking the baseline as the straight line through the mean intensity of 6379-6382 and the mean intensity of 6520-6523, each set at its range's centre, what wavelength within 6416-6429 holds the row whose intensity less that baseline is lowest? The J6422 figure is 6421.06 A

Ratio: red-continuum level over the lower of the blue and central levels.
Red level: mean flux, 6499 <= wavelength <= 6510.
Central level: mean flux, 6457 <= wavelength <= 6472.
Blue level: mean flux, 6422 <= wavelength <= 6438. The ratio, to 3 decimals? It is 0.974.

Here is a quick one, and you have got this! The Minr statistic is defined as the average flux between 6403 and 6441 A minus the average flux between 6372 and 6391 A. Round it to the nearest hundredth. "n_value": -0.13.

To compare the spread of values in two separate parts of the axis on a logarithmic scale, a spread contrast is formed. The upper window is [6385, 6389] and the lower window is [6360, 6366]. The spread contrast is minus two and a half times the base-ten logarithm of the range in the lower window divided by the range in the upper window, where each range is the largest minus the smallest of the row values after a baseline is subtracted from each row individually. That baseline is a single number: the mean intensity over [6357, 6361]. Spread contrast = -0.7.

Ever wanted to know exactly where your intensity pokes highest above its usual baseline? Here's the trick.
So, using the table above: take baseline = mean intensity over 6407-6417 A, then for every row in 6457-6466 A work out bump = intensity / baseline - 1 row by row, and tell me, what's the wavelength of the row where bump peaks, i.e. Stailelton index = 6465.57 A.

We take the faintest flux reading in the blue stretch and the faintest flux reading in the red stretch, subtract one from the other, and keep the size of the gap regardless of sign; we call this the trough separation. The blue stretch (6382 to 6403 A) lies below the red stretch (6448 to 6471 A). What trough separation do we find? 0.20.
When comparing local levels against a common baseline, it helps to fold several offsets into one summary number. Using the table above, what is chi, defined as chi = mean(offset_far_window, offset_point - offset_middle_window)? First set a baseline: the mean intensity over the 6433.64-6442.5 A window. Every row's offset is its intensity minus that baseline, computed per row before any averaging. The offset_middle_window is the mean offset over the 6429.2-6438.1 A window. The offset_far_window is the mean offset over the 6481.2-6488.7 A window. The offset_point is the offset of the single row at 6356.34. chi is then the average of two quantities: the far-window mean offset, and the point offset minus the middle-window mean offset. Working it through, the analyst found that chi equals 0.5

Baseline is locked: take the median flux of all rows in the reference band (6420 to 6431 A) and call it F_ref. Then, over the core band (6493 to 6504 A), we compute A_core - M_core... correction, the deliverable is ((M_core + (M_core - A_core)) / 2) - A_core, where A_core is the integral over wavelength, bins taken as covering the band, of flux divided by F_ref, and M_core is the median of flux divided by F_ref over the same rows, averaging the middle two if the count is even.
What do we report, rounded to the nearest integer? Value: -15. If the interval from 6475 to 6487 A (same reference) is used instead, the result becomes -17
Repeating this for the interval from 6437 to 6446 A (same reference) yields -13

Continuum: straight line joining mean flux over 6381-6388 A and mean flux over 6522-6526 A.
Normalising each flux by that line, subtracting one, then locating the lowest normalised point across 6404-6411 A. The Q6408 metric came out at 6406.30 A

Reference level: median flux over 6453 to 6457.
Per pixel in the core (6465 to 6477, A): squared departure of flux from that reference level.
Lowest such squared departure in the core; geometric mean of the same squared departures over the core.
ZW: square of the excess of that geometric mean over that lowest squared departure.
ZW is 0.002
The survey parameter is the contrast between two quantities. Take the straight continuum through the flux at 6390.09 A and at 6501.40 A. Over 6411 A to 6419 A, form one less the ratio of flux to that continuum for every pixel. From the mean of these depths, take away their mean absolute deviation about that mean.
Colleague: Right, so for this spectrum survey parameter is -0.026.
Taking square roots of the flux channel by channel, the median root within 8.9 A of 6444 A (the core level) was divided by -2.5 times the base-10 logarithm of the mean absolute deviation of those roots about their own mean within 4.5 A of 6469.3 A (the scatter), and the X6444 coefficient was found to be 1.01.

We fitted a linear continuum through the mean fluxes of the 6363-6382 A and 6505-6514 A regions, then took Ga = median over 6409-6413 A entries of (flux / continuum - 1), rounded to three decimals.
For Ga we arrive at -0.019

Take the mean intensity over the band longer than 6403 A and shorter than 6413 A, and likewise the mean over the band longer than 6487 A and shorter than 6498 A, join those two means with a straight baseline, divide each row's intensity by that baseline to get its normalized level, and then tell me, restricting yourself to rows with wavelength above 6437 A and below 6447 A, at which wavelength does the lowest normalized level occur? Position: 6438.83 A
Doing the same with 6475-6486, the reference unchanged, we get 6481.97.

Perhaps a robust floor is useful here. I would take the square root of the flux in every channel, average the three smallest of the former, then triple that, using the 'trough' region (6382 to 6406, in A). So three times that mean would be 10.56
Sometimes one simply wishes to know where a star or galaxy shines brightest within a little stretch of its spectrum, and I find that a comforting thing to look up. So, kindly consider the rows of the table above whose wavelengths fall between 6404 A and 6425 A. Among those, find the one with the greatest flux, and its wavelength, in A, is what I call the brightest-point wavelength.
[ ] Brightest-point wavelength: 6404.82 A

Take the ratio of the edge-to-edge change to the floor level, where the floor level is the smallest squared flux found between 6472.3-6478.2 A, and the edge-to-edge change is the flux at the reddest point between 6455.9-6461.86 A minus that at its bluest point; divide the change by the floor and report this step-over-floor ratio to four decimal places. 0.0031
